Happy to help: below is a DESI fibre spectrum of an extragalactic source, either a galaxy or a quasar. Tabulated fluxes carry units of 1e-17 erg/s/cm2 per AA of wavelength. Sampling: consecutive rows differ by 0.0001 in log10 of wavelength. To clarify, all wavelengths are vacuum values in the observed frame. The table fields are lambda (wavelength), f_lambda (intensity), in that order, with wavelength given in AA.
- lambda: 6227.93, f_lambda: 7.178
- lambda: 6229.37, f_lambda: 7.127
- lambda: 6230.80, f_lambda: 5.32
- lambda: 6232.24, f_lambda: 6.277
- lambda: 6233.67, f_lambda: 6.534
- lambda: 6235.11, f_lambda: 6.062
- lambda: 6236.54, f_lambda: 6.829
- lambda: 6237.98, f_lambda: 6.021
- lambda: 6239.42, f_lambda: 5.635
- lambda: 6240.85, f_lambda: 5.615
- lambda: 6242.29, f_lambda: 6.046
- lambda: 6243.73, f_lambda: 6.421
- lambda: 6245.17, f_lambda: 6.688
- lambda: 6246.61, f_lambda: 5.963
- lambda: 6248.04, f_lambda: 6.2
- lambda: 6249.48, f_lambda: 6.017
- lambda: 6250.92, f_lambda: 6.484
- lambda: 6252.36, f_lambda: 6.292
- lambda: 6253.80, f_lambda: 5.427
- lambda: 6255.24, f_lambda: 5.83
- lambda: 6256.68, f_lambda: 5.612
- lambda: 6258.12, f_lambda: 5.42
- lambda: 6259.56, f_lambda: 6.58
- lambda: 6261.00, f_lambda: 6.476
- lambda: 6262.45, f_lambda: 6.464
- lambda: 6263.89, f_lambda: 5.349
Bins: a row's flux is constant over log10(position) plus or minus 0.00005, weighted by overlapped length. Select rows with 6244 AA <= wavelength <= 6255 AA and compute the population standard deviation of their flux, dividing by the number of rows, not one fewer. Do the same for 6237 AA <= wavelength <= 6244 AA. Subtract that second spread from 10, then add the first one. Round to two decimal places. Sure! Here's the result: 10.08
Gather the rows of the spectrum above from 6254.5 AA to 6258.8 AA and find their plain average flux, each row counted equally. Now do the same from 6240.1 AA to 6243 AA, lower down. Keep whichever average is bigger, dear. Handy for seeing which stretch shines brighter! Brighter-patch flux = 5.8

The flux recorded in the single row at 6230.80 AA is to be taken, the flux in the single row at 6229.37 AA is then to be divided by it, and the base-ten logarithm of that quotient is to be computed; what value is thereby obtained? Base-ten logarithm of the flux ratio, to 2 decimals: 0.13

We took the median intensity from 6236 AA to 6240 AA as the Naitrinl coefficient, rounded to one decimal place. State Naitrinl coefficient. 6.0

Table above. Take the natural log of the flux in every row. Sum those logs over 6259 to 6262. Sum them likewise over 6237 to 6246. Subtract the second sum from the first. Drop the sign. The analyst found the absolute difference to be 7.1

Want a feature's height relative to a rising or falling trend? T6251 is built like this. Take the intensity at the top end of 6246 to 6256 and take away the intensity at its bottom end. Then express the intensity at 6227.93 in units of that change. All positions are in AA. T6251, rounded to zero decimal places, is -54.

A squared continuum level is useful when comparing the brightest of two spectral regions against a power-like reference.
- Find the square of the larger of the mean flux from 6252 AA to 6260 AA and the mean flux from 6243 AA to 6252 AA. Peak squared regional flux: 39.6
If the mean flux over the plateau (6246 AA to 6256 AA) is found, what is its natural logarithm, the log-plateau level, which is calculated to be 1.80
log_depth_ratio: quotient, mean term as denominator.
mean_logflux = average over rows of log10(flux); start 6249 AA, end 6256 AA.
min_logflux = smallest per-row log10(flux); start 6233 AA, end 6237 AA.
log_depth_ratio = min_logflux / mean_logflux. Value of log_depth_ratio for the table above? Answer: 1.01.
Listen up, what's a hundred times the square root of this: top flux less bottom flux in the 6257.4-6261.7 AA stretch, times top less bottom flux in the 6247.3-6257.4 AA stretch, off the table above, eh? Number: 111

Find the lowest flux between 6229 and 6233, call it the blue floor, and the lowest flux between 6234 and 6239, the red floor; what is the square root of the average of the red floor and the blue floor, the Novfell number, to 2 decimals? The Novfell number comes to 2.38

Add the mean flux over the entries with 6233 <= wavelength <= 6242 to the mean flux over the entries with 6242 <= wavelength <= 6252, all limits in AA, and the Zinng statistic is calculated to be 12.4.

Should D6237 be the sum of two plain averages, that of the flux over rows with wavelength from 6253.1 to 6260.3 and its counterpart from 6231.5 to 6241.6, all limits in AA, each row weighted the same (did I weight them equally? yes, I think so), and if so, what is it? 11.9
